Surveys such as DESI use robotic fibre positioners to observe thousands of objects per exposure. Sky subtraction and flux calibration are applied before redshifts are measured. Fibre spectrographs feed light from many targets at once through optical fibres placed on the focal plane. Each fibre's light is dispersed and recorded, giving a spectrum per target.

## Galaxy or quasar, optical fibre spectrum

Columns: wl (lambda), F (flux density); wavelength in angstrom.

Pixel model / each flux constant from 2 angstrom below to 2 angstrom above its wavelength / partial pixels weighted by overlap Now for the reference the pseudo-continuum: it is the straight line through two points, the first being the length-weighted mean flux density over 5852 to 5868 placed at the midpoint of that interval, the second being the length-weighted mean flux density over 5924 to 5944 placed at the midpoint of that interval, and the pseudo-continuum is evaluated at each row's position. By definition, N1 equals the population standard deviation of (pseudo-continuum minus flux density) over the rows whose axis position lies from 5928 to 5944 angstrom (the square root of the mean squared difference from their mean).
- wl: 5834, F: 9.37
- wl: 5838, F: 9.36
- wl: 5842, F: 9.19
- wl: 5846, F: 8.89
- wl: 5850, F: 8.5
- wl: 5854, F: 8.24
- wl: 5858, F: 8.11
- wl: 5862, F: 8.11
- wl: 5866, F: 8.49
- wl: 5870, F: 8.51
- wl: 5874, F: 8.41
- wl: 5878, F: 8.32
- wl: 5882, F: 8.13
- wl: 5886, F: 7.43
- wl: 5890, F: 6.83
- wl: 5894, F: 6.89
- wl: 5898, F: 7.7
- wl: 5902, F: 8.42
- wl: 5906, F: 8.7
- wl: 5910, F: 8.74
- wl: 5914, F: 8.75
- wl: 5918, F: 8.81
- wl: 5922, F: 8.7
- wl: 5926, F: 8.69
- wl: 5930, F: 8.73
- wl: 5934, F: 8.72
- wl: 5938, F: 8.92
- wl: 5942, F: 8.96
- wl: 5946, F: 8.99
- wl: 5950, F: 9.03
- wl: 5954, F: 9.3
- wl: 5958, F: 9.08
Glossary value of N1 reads 0.1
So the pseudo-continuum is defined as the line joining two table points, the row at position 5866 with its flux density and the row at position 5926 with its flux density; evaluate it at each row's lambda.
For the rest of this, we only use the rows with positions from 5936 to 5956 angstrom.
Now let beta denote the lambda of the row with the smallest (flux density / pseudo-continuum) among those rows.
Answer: 5938 angstrom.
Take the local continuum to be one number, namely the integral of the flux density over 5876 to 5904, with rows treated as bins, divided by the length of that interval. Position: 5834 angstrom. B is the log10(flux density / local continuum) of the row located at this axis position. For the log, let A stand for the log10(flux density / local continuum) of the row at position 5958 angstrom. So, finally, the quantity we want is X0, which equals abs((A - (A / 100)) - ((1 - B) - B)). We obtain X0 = 0.75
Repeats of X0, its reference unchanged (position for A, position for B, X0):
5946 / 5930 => 0.82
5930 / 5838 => 0.77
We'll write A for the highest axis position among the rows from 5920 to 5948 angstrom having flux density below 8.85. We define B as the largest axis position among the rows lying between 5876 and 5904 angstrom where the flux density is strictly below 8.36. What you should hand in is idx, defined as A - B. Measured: 36 angstrom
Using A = 5934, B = 5898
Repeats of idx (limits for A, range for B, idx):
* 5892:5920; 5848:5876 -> 56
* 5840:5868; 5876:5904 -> -32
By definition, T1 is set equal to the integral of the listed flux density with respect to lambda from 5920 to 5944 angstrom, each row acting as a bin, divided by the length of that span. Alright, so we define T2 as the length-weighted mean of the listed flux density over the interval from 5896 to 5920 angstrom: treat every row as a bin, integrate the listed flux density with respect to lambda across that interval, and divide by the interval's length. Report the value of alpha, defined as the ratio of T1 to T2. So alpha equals 1.03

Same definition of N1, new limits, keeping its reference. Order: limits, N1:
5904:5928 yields 0.1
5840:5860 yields 0.4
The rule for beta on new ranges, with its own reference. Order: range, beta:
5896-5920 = 5898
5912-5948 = 5926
